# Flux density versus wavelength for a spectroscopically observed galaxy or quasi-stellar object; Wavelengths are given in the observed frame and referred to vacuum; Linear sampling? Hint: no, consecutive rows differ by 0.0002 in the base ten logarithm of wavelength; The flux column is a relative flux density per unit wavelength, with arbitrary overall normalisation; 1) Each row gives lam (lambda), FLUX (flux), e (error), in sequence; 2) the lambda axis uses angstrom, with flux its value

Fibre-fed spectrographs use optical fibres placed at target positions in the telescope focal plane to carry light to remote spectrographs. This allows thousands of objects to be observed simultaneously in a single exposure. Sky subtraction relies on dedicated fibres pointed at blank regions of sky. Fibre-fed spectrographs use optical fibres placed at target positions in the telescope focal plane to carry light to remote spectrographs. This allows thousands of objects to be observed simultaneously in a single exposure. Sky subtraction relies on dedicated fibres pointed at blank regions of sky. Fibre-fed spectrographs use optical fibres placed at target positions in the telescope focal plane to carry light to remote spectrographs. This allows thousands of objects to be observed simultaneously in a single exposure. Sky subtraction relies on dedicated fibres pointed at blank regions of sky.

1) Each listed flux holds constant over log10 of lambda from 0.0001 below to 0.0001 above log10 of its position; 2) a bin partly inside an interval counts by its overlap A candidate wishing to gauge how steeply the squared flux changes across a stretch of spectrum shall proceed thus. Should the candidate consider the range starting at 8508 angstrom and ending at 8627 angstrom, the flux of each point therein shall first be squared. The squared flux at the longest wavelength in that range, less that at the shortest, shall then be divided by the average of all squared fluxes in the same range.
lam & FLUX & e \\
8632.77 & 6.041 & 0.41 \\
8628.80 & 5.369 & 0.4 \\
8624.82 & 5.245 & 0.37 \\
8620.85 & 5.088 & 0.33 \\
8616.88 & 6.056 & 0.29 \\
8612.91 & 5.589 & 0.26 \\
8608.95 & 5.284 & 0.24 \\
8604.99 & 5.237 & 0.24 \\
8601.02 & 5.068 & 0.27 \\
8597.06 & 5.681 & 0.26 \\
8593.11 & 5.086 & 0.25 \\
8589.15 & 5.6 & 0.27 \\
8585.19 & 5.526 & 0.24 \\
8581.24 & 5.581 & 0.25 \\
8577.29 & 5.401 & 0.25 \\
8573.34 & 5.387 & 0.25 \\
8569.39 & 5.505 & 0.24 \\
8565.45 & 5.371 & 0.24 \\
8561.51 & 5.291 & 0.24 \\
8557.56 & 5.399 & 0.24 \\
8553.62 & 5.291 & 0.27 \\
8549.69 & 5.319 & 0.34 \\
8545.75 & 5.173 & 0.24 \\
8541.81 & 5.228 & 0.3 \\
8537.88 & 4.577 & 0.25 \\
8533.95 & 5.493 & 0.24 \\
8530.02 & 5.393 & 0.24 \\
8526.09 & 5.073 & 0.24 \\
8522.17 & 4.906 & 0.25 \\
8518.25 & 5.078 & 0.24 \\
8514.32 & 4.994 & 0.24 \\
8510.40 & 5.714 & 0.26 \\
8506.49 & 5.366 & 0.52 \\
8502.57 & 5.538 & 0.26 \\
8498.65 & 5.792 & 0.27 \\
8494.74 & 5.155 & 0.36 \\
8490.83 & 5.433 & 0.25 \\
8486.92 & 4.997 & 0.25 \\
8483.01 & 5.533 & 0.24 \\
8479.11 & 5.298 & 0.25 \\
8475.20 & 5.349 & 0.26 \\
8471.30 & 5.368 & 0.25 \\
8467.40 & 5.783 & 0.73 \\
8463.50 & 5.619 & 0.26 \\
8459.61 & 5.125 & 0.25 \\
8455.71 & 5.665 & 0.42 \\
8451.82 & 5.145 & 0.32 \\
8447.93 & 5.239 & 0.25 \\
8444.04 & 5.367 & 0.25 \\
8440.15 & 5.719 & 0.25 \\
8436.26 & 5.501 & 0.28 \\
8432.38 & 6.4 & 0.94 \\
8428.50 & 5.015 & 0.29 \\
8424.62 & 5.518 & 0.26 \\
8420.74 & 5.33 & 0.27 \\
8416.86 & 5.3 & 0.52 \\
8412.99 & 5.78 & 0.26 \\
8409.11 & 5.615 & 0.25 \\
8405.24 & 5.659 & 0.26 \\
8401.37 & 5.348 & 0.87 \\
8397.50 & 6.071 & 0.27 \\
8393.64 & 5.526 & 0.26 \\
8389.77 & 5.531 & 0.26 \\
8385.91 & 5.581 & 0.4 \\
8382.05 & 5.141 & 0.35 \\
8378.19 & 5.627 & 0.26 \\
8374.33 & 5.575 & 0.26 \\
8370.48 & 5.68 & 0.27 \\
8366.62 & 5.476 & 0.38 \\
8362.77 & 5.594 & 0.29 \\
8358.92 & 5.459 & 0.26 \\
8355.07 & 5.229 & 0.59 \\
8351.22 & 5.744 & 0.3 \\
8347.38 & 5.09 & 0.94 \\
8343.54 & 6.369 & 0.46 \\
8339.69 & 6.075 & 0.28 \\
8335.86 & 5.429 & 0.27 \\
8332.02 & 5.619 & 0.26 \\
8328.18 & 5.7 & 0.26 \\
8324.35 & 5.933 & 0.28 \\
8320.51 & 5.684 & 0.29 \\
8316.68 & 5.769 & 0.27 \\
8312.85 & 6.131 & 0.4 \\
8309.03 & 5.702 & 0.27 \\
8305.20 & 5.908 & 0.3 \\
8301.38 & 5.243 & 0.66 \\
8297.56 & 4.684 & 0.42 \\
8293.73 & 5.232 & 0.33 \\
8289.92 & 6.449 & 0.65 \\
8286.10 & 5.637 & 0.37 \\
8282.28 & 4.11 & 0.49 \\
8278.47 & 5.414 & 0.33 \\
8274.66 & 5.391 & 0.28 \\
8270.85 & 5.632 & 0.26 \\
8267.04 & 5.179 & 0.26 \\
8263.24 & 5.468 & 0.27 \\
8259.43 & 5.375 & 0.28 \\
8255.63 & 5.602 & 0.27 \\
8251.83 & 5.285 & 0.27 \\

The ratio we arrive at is -0.18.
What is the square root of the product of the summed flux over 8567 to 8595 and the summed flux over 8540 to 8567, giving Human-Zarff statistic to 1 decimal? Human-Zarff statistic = 37.6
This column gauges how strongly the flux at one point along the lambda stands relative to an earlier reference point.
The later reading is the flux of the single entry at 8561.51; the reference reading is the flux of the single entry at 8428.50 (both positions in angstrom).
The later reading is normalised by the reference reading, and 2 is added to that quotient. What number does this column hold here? 3.06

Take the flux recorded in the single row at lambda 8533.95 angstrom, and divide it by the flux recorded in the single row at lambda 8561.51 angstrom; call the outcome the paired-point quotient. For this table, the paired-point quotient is 1.04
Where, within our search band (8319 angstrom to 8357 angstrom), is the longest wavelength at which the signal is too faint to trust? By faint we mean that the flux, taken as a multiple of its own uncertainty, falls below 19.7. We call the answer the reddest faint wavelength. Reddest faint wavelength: 8355.07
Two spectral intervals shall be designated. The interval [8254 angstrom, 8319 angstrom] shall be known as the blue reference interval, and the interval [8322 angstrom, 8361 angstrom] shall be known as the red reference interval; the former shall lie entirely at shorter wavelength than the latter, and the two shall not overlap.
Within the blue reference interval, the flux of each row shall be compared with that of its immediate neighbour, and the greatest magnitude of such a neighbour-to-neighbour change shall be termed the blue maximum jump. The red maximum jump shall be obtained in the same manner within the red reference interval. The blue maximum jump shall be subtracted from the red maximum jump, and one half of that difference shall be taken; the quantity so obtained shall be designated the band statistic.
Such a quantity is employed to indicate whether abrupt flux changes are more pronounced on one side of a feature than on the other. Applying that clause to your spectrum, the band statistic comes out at -0.1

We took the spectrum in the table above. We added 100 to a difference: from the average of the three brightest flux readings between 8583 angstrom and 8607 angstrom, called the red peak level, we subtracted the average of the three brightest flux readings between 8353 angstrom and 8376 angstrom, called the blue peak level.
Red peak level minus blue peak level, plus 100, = 100.0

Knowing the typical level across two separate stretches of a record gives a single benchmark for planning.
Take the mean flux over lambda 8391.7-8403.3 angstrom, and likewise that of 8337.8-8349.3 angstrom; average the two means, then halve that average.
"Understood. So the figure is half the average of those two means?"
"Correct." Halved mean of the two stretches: 2.87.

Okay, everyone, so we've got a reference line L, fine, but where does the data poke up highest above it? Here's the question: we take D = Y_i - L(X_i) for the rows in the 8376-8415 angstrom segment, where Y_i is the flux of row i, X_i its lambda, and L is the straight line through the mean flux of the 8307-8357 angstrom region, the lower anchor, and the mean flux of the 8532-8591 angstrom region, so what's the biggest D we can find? 0.45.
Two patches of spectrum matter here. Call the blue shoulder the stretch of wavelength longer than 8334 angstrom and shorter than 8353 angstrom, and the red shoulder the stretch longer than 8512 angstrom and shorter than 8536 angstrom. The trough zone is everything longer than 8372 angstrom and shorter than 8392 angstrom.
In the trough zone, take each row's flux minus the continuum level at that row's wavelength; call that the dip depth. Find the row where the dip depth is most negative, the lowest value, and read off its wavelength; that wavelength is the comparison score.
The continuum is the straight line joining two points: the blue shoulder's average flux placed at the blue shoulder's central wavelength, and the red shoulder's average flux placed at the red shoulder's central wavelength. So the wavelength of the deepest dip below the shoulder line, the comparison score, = 8382.05 angstrom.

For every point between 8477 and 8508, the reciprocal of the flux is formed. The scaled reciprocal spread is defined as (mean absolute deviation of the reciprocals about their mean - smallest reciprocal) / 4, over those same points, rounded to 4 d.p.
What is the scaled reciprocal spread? -0.0416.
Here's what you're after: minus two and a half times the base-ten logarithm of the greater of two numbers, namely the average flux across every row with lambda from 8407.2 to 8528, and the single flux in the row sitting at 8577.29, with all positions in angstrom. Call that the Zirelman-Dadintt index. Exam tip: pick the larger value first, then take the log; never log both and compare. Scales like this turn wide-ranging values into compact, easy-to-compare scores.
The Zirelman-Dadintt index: -1.83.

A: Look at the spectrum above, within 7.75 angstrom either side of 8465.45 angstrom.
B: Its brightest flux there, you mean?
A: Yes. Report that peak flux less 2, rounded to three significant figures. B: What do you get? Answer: 3.78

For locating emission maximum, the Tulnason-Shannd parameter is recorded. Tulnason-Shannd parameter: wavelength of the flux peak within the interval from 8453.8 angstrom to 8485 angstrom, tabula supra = 8467.40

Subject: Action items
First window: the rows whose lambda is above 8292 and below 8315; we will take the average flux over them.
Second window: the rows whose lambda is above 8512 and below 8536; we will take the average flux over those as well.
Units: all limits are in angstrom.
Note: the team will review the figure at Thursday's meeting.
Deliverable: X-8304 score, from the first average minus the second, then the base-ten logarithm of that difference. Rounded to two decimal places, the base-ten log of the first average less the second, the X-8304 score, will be -0.49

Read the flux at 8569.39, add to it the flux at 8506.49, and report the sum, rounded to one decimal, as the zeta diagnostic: 10.9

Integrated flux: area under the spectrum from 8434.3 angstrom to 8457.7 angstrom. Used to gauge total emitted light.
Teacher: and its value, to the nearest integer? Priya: 127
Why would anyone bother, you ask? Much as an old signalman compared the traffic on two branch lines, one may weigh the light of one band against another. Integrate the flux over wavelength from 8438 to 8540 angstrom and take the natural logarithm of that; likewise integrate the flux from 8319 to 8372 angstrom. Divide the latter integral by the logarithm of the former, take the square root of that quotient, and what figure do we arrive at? 6.9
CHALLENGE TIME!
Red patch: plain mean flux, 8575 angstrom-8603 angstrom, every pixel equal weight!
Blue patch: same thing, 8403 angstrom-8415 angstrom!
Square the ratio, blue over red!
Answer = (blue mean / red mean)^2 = 1.10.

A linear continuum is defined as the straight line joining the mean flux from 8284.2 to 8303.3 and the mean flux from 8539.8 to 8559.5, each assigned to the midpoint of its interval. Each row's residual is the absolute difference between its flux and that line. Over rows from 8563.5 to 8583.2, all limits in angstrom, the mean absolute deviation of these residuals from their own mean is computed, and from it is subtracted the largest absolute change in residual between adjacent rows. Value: -0.11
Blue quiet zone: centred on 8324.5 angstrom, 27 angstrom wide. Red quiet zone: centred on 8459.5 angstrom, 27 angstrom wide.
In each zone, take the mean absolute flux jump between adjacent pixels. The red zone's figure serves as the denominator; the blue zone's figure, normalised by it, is 0.5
